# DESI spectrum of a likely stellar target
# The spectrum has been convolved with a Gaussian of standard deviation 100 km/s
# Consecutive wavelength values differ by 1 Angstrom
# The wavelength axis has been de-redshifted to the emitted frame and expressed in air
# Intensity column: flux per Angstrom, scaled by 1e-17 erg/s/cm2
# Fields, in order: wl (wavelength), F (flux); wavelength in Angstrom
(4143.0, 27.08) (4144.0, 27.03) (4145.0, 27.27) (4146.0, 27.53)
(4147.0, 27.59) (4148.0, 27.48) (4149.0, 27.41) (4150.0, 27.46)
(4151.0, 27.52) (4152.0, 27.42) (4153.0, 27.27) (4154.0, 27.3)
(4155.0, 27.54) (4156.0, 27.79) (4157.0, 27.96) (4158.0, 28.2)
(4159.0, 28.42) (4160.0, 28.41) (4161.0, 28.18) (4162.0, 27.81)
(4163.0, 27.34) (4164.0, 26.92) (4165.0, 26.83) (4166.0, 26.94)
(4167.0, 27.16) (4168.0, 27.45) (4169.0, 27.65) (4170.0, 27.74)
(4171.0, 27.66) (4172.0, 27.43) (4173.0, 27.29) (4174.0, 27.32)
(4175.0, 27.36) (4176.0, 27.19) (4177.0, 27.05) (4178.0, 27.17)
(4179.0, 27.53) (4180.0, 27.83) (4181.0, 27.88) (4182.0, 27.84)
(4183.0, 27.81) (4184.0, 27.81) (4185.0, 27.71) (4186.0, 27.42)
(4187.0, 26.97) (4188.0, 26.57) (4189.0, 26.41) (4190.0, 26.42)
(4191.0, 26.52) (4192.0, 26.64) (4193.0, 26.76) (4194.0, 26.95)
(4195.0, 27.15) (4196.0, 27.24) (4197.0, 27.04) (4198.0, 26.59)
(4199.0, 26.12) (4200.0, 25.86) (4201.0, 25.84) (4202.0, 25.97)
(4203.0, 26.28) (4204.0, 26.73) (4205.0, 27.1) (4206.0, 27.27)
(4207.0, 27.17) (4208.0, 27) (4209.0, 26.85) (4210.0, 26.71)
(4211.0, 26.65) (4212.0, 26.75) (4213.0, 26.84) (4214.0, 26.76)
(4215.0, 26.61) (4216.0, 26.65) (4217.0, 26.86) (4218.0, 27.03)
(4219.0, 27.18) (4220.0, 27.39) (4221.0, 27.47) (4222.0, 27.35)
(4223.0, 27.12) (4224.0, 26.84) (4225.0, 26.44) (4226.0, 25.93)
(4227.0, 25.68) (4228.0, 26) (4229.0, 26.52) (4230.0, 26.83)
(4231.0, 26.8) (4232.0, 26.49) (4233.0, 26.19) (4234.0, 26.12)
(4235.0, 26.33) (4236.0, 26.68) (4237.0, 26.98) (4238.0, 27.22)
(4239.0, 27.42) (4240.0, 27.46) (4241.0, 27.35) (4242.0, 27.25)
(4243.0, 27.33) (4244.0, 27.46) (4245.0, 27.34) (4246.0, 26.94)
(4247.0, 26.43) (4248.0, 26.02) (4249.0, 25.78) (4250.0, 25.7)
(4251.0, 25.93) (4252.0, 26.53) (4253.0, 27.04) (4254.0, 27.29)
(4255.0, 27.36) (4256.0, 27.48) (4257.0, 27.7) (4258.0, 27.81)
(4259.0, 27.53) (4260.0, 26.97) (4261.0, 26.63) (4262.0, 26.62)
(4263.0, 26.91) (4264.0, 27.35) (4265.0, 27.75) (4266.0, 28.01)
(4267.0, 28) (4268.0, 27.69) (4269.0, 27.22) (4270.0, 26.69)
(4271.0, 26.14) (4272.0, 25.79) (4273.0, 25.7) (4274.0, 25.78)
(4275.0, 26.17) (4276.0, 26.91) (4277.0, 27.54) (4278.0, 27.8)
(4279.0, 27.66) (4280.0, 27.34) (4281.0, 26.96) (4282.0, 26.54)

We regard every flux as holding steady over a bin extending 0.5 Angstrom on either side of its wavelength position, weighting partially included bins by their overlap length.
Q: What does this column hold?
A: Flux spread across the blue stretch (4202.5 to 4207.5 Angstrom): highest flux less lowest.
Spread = 1.0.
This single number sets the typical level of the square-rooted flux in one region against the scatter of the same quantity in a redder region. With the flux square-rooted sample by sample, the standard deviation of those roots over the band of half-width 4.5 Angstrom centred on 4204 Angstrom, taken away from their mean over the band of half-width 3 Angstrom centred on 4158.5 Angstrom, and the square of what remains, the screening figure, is 27.6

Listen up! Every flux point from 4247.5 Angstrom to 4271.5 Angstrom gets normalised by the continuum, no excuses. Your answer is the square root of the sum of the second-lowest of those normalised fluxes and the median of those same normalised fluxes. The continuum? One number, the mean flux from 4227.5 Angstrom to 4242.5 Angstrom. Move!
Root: 1.41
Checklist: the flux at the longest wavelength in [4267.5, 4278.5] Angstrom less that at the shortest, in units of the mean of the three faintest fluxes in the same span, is 0.004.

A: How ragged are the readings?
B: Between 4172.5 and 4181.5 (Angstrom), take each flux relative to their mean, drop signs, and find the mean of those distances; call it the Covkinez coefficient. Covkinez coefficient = 0.23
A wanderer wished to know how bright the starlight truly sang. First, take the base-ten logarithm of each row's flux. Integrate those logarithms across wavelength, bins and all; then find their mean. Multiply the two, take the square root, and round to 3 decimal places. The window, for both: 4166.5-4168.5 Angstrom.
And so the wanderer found 2.031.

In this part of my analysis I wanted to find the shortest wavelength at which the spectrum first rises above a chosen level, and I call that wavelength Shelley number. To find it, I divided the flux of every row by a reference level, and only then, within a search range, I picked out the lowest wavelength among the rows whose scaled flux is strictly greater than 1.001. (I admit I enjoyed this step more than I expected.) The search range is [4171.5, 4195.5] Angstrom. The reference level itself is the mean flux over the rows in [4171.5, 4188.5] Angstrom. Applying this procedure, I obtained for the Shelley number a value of 4179.0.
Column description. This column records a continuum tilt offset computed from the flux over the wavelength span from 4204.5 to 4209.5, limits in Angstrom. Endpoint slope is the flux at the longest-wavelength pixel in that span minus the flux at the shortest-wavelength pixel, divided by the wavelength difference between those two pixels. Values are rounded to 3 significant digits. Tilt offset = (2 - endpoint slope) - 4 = -1.94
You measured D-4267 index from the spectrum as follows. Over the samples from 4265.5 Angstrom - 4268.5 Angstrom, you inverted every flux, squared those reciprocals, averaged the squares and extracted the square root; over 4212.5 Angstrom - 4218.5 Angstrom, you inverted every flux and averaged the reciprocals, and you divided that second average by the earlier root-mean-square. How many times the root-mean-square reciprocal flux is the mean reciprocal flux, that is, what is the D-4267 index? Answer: 1.04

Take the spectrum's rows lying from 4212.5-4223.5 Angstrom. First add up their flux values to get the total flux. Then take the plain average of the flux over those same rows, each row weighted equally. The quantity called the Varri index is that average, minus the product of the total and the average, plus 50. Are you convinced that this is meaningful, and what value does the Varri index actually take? -7956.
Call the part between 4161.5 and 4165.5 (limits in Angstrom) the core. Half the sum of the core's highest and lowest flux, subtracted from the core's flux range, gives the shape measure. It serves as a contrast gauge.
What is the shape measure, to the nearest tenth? -26.3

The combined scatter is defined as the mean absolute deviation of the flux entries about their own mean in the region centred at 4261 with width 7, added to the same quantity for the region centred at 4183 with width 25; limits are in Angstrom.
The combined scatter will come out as 0.78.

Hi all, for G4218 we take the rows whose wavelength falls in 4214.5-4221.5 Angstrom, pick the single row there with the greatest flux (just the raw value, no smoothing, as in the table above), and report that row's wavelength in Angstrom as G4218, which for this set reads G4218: 4221.0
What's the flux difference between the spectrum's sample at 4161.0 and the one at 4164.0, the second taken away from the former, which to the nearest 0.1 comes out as 1.3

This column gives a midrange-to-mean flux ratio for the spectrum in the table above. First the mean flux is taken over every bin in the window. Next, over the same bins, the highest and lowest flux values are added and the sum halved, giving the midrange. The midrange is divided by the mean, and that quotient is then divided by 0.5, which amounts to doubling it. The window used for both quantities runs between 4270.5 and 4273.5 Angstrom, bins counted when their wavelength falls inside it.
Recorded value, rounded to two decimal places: 2.00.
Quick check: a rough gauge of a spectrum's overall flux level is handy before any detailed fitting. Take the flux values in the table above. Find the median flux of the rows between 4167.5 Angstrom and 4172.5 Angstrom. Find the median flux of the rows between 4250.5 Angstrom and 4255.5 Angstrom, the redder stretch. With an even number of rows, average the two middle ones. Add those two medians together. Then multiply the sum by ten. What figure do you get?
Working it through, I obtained 547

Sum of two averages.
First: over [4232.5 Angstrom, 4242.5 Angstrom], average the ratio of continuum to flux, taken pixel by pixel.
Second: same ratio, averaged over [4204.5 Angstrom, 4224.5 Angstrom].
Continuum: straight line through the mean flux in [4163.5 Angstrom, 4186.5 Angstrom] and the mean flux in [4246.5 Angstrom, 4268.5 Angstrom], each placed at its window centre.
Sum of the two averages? 2.02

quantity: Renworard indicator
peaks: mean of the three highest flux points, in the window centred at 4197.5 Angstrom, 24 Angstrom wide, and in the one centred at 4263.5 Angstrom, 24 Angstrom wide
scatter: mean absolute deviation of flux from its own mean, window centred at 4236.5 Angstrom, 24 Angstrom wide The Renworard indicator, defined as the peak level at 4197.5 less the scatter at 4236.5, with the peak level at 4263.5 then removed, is -1.1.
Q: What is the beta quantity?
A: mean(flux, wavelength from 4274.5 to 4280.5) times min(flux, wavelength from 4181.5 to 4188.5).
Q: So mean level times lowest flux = 724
